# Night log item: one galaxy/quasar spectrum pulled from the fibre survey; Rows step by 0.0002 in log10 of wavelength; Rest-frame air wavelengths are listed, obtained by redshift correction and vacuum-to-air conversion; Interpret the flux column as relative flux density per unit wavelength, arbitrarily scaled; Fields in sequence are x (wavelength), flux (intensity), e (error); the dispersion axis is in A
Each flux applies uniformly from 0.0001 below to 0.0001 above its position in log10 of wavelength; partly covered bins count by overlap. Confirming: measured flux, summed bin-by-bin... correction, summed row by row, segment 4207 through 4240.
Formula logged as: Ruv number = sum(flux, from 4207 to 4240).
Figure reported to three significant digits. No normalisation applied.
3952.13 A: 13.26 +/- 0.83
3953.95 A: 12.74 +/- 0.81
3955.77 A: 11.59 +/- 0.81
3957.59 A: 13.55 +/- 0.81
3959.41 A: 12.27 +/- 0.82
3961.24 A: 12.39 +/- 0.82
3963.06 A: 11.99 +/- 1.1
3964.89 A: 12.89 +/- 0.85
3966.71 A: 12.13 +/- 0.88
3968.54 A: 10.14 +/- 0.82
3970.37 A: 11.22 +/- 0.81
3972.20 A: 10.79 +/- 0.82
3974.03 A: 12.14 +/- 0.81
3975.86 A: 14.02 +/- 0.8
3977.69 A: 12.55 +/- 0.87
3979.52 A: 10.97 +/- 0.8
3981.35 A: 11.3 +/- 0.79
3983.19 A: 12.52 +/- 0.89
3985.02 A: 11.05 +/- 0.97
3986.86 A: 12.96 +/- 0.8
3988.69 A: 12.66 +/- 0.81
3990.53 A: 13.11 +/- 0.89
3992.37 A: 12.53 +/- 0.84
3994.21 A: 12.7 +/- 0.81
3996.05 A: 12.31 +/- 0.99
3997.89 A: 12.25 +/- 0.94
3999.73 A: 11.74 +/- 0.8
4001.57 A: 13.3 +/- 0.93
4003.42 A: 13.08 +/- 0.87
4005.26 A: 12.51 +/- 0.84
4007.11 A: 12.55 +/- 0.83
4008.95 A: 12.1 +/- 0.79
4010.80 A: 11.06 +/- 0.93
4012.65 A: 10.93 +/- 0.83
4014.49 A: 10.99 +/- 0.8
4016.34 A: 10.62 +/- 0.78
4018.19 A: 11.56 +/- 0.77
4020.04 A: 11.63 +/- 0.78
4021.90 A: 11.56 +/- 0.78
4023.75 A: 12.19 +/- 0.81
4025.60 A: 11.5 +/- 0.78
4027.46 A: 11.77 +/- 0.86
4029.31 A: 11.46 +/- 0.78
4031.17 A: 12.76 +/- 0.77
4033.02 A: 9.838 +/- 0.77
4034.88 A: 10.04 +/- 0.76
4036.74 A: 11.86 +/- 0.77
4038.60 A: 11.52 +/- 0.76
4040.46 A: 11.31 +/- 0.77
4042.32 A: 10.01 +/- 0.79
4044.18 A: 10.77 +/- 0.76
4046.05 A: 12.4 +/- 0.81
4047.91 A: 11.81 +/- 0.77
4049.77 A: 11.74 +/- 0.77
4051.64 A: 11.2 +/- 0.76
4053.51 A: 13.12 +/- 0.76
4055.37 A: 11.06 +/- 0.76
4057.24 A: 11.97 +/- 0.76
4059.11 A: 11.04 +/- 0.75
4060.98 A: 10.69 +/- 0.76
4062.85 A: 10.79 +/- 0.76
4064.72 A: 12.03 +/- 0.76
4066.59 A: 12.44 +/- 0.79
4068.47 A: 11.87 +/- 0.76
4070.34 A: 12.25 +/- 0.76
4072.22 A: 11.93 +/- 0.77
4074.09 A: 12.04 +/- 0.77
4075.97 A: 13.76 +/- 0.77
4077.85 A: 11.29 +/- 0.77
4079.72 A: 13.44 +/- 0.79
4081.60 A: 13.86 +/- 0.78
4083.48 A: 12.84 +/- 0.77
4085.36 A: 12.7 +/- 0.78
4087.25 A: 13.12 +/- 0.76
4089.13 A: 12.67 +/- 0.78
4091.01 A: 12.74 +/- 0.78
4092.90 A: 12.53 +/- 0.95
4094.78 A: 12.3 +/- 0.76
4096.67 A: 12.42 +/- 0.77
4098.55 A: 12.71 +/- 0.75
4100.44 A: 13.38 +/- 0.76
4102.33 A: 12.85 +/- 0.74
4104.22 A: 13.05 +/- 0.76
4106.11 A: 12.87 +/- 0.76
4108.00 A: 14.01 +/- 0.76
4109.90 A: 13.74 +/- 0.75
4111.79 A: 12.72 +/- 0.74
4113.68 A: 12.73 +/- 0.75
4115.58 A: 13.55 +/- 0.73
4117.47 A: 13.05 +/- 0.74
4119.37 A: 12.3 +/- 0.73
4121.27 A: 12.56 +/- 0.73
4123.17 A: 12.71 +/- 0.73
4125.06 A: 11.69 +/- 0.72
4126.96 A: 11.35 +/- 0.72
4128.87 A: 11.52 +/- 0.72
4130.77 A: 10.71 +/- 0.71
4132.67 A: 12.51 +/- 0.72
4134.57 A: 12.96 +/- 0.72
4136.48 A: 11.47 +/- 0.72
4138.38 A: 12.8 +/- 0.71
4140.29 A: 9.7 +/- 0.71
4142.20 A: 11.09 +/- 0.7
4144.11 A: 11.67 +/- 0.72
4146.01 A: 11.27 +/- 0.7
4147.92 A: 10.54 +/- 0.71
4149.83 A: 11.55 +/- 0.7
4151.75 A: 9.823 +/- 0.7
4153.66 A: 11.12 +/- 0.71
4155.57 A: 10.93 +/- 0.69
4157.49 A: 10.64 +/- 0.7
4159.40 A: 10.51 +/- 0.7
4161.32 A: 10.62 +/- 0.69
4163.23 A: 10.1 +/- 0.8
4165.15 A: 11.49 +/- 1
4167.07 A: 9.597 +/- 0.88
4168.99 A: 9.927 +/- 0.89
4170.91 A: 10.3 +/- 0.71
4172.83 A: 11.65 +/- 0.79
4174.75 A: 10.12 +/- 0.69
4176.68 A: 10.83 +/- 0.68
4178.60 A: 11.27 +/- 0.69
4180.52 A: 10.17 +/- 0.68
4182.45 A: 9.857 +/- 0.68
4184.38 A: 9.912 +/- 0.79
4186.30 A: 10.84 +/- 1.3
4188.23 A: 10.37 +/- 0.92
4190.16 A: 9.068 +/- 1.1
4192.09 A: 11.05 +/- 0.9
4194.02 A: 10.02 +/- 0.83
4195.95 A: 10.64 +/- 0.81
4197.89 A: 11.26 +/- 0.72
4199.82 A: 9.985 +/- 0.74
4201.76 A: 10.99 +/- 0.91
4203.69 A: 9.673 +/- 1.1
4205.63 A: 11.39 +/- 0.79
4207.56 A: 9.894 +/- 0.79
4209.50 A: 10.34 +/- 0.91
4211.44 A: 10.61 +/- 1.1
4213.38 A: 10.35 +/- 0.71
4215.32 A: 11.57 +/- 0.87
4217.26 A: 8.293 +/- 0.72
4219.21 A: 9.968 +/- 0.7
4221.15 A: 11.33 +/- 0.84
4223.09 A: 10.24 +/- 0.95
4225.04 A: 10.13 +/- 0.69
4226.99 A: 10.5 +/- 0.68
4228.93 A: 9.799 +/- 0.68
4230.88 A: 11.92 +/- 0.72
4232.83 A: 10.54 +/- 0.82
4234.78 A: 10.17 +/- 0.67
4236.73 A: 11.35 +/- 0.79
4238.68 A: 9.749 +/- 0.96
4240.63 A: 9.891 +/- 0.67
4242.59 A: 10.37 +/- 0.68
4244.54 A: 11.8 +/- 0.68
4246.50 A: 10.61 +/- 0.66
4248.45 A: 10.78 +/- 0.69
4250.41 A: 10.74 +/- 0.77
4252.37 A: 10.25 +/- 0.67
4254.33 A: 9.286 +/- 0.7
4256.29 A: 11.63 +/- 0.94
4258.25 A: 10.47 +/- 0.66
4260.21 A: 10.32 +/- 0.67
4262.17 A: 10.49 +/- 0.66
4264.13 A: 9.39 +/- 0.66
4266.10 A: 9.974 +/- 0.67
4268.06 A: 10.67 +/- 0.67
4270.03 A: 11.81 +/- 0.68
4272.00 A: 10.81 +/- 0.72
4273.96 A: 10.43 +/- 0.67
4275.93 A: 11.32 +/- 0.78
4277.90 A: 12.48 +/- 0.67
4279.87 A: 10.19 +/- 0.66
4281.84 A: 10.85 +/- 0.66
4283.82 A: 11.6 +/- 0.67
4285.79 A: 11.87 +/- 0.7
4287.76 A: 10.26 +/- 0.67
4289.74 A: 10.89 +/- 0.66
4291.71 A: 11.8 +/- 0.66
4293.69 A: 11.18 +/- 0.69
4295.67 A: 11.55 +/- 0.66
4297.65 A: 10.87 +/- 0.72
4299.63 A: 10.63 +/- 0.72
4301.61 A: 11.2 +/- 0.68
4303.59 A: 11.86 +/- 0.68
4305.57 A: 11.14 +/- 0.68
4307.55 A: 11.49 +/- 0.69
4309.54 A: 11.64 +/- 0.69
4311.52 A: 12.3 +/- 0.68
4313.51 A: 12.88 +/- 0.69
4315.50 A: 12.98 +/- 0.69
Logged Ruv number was 177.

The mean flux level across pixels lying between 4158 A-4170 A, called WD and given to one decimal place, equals 10.4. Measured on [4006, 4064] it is 11.4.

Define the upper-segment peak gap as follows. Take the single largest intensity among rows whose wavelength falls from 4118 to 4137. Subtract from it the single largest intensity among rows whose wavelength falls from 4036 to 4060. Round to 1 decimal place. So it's -0.2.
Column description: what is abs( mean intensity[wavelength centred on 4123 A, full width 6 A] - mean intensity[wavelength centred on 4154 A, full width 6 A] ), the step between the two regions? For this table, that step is 1.7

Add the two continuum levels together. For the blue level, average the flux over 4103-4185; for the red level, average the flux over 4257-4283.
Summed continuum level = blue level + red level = 22.2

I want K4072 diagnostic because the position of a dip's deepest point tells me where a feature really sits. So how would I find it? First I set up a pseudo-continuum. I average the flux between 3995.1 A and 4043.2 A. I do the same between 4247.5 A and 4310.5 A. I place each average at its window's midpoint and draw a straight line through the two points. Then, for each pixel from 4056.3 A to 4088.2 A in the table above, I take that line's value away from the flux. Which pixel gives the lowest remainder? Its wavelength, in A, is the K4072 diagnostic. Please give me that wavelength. 4060.98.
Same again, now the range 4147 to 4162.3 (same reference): 4151.75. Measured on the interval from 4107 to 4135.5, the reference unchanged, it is 4130.77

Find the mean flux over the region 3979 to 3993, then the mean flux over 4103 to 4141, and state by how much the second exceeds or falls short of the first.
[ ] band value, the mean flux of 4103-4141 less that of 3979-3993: 0.3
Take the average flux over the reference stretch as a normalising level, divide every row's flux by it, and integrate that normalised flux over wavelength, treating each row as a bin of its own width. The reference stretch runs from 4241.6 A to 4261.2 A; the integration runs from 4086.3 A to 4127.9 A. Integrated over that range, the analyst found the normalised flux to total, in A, 50.0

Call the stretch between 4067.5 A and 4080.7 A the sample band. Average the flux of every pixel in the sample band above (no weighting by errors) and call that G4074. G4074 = 12.4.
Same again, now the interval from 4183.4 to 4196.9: 10.3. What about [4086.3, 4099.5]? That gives 12.6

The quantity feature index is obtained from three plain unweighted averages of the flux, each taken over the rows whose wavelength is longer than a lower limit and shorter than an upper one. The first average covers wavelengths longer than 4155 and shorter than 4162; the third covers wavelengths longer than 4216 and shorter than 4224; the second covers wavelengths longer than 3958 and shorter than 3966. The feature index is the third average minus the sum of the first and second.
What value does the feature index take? -13.1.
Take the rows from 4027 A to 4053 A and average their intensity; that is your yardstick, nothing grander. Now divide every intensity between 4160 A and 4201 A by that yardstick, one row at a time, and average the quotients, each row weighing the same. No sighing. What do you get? 0.92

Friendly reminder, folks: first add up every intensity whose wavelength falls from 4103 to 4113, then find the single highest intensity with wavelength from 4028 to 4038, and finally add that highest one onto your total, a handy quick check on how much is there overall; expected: 79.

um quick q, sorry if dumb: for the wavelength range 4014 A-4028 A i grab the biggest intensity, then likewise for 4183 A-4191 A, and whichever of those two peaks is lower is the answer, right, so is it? 10.8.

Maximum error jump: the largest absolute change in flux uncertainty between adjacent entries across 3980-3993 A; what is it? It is 0.17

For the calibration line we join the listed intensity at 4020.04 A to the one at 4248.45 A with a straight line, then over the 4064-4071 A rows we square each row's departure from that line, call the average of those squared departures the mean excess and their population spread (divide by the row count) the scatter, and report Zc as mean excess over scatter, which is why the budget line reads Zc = 1.73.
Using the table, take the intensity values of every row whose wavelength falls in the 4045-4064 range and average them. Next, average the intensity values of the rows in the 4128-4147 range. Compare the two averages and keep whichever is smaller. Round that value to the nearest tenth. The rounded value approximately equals 11.6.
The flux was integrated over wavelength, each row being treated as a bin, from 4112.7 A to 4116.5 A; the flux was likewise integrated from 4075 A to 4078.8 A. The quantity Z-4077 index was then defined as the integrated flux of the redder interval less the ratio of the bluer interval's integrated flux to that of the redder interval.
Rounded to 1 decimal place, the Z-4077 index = 48.9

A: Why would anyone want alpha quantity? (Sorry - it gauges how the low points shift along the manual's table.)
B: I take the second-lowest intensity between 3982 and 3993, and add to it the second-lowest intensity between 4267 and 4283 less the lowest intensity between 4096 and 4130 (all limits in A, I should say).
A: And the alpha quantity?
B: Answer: 11.6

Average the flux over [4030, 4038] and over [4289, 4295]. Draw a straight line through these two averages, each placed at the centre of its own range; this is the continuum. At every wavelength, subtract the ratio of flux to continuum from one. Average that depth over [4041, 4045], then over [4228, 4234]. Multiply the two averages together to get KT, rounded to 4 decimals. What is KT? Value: 0.0029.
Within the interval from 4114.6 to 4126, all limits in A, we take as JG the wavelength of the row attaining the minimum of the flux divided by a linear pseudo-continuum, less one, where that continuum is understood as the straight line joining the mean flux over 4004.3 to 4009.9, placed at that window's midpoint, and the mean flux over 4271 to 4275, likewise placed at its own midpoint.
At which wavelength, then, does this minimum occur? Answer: 4125.06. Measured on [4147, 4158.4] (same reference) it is 4151.75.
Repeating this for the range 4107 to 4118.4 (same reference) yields 4111.79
